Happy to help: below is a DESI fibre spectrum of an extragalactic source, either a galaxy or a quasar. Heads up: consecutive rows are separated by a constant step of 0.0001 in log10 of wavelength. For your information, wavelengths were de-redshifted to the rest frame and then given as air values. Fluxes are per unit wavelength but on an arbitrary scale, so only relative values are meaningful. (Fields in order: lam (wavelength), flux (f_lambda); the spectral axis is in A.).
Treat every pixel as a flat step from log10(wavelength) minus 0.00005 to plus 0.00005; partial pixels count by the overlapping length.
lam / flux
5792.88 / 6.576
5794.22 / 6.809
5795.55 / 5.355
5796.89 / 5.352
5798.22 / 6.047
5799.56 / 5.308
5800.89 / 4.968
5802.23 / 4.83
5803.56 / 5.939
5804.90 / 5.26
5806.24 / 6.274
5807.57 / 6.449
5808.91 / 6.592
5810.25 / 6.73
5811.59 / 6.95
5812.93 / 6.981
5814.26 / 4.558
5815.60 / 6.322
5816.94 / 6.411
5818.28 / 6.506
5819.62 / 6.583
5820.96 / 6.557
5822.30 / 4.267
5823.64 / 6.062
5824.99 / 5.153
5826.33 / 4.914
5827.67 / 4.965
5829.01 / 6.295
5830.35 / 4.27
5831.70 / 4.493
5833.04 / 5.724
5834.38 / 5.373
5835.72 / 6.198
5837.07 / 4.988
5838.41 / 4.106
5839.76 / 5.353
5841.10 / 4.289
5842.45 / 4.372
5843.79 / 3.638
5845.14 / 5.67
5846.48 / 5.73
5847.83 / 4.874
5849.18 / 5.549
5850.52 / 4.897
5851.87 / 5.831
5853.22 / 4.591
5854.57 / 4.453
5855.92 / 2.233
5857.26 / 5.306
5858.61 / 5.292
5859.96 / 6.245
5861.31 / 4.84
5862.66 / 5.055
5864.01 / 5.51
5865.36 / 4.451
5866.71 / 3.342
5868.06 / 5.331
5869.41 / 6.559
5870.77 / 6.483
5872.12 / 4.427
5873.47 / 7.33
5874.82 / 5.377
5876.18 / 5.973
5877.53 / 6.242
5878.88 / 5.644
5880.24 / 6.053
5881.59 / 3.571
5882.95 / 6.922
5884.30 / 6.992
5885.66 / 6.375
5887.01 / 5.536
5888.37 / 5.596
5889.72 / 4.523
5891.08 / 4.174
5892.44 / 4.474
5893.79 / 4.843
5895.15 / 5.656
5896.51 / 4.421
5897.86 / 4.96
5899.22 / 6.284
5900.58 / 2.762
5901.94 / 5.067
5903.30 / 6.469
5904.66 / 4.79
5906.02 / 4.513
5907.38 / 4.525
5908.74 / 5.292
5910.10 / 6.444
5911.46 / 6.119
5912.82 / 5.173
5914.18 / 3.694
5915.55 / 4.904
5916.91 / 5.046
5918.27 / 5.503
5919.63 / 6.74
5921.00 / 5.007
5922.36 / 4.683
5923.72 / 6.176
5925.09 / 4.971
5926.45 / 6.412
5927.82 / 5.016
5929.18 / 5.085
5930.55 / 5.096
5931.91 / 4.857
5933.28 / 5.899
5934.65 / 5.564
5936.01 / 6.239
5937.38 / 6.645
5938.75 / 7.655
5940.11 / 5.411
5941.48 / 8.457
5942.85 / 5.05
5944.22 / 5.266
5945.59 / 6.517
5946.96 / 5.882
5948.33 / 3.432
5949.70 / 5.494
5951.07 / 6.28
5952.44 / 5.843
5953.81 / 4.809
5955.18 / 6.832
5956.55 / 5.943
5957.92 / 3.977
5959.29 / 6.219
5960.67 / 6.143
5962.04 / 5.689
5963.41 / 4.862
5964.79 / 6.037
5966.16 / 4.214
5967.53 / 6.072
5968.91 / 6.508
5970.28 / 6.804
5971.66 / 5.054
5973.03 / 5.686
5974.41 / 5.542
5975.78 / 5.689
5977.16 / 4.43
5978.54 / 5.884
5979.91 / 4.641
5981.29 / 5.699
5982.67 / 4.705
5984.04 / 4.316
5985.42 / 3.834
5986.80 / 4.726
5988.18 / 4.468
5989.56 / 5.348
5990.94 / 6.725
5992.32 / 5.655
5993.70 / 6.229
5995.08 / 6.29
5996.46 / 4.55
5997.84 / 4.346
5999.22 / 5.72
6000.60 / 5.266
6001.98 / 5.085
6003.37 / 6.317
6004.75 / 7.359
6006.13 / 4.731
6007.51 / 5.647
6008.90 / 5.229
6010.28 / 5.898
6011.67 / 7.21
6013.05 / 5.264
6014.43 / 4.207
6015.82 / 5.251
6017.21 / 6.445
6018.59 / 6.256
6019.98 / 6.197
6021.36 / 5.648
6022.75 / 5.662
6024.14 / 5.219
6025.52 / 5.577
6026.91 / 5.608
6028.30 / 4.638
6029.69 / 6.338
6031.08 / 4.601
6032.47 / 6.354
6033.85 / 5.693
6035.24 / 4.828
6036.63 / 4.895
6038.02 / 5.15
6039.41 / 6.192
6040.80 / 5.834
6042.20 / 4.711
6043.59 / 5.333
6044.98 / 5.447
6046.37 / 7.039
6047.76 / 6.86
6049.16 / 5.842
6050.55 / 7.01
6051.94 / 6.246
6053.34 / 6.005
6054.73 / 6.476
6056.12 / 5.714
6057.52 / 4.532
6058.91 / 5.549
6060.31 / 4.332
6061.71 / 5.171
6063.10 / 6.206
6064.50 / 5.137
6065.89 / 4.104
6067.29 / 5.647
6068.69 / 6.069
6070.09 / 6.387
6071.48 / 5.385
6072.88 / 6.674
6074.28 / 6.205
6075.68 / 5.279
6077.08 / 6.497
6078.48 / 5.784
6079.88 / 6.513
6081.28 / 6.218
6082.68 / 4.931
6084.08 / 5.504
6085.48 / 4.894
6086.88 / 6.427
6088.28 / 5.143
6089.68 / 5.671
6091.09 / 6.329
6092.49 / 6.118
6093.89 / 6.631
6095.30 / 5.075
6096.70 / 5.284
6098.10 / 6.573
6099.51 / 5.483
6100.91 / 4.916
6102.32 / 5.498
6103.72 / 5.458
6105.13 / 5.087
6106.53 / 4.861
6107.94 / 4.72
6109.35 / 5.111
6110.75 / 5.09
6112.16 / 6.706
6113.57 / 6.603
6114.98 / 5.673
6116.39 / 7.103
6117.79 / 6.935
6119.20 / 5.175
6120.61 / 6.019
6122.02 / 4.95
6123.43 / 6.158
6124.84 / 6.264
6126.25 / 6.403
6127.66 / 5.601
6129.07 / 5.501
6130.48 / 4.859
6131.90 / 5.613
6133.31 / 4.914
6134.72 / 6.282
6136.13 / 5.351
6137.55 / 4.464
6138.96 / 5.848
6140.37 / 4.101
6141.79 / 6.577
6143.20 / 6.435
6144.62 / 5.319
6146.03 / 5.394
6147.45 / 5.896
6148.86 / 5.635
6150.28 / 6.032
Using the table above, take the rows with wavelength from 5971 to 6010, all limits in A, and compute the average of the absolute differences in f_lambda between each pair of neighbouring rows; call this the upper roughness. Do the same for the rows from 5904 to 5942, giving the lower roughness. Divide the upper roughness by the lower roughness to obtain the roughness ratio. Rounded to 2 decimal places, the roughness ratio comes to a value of 0.94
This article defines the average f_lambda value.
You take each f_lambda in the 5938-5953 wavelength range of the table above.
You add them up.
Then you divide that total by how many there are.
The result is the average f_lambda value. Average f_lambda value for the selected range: 5.9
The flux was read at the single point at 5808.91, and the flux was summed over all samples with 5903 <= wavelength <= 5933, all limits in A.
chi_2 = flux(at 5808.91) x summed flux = 768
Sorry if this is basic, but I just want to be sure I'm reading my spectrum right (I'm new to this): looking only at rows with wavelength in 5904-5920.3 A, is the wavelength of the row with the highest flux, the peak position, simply 5919.63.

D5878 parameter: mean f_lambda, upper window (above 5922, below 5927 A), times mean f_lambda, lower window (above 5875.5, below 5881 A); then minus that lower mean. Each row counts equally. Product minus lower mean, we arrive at 27.3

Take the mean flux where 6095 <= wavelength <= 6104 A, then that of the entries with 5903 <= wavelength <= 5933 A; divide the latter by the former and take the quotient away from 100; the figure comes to 99.0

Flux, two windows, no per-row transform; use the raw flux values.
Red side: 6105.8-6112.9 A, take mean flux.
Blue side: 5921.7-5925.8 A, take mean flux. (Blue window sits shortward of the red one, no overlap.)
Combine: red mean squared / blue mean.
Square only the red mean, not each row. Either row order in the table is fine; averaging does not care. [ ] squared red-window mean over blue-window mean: 5.3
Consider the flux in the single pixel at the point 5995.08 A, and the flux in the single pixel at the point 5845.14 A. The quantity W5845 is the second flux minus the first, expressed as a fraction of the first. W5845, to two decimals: -0.10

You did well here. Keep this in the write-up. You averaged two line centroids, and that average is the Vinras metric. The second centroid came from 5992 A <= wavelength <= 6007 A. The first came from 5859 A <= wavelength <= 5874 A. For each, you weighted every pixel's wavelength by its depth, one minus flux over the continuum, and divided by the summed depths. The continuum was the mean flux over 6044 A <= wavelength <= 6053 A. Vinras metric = 5932.1 A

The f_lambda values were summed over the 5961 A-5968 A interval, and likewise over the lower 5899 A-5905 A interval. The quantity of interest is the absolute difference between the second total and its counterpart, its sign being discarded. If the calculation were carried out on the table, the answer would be 1.5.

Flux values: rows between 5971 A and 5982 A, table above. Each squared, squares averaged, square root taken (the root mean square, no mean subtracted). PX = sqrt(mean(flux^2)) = 5.35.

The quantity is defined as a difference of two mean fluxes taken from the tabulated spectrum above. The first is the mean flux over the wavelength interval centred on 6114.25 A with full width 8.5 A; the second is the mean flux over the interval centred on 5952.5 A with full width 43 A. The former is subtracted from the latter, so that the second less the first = -0.57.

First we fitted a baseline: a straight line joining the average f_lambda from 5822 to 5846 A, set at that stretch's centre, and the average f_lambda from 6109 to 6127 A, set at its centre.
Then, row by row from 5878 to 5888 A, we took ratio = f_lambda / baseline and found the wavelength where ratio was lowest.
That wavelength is 5881.59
